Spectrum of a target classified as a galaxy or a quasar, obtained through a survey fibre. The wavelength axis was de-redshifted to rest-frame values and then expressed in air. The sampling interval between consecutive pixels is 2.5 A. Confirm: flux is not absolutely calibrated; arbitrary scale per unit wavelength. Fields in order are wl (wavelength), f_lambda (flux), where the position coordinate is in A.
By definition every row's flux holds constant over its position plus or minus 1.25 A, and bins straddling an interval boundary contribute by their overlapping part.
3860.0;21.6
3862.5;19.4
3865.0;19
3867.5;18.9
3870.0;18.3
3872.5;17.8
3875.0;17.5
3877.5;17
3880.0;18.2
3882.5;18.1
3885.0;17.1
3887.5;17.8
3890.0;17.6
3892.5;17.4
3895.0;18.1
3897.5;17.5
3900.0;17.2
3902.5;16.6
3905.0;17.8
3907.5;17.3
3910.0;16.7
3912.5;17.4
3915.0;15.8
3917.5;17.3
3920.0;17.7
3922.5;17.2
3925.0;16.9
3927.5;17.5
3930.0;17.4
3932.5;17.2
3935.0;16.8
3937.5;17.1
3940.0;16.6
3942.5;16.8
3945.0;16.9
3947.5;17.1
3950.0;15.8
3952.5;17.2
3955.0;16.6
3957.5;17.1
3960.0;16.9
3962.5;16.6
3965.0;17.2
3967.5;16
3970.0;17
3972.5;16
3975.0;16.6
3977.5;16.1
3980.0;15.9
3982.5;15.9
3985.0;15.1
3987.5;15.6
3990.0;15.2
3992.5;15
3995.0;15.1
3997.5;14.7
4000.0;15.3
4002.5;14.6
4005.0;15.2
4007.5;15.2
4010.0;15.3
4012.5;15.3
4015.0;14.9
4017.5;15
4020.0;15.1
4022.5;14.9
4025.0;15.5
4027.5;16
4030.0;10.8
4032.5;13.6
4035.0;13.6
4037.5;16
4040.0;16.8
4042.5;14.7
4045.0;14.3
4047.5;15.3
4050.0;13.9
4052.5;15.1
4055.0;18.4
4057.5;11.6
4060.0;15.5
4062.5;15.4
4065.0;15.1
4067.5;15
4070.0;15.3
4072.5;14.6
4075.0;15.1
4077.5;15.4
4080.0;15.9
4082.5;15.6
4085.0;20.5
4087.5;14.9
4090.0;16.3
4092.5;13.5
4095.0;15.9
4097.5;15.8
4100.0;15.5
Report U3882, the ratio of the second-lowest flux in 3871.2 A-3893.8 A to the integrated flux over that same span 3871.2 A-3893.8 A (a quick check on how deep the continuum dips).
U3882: 0.043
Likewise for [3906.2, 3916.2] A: 0.099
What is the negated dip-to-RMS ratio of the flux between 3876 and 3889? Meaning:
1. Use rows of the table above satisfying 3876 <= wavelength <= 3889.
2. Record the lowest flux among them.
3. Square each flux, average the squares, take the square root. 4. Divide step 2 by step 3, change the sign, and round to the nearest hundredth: -0.96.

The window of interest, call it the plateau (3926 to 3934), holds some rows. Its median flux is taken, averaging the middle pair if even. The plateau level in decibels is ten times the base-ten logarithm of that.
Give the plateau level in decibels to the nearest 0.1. 12.4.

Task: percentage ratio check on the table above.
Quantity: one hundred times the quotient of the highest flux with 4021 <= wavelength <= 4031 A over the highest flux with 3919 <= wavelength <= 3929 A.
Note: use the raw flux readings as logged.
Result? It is 90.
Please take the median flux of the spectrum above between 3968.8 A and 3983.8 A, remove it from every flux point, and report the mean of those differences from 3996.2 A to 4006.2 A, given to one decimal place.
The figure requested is -1.1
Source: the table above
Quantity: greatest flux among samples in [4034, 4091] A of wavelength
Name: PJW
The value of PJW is 20.5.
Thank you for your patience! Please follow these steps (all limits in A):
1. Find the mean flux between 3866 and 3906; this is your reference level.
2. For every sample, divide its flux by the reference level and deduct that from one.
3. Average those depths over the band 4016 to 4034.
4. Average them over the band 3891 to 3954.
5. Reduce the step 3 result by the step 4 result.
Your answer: 0.15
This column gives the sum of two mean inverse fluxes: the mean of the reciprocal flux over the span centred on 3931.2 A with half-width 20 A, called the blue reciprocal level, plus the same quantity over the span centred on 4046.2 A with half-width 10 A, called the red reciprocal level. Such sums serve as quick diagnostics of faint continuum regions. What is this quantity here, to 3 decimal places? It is 0.124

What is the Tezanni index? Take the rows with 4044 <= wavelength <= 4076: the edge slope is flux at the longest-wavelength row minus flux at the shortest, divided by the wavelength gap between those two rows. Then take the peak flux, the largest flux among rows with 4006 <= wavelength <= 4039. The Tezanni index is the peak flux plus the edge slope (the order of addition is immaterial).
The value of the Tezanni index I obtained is 16.0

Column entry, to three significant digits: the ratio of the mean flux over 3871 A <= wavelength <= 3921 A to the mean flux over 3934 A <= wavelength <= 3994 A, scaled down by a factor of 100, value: 0.0106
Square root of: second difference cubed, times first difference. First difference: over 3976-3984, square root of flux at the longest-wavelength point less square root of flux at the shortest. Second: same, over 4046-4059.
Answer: 0.057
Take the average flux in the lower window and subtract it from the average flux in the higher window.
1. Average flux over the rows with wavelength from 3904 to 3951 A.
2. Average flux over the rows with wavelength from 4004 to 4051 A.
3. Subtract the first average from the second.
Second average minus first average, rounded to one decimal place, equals -2.2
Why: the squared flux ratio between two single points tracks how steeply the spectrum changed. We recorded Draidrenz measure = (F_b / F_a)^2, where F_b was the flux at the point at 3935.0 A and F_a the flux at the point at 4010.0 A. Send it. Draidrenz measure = 1.2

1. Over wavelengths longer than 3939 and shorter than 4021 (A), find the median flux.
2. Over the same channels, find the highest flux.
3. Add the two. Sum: 33.1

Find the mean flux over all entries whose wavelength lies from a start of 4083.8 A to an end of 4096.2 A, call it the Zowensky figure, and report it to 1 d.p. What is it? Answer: 16.2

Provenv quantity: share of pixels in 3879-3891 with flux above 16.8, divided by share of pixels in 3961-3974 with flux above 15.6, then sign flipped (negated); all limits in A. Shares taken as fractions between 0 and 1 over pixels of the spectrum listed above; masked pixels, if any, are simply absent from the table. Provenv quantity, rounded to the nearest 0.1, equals -1.0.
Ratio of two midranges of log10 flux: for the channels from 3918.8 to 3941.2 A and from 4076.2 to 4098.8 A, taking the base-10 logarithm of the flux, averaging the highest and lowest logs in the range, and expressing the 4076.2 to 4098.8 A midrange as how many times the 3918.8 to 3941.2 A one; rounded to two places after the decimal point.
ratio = 0.99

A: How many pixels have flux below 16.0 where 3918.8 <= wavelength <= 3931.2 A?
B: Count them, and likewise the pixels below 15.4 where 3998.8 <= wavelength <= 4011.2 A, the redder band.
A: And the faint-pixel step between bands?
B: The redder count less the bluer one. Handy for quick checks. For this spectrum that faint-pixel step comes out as 5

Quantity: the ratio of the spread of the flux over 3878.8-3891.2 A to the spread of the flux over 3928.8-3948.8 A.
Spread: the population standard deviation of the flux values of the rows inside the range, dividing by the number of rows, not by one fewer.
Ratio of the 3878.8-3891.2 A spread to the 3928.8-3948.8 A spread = 1.6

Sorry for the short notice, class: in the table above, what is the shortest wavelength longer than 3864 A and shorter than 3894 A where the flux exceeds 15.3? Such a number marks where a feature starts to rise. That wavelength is 3865.0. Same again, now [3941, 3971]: 3942.5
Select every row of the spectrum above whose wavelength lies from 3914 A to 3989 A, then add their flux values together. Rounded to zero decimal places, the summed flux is 500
